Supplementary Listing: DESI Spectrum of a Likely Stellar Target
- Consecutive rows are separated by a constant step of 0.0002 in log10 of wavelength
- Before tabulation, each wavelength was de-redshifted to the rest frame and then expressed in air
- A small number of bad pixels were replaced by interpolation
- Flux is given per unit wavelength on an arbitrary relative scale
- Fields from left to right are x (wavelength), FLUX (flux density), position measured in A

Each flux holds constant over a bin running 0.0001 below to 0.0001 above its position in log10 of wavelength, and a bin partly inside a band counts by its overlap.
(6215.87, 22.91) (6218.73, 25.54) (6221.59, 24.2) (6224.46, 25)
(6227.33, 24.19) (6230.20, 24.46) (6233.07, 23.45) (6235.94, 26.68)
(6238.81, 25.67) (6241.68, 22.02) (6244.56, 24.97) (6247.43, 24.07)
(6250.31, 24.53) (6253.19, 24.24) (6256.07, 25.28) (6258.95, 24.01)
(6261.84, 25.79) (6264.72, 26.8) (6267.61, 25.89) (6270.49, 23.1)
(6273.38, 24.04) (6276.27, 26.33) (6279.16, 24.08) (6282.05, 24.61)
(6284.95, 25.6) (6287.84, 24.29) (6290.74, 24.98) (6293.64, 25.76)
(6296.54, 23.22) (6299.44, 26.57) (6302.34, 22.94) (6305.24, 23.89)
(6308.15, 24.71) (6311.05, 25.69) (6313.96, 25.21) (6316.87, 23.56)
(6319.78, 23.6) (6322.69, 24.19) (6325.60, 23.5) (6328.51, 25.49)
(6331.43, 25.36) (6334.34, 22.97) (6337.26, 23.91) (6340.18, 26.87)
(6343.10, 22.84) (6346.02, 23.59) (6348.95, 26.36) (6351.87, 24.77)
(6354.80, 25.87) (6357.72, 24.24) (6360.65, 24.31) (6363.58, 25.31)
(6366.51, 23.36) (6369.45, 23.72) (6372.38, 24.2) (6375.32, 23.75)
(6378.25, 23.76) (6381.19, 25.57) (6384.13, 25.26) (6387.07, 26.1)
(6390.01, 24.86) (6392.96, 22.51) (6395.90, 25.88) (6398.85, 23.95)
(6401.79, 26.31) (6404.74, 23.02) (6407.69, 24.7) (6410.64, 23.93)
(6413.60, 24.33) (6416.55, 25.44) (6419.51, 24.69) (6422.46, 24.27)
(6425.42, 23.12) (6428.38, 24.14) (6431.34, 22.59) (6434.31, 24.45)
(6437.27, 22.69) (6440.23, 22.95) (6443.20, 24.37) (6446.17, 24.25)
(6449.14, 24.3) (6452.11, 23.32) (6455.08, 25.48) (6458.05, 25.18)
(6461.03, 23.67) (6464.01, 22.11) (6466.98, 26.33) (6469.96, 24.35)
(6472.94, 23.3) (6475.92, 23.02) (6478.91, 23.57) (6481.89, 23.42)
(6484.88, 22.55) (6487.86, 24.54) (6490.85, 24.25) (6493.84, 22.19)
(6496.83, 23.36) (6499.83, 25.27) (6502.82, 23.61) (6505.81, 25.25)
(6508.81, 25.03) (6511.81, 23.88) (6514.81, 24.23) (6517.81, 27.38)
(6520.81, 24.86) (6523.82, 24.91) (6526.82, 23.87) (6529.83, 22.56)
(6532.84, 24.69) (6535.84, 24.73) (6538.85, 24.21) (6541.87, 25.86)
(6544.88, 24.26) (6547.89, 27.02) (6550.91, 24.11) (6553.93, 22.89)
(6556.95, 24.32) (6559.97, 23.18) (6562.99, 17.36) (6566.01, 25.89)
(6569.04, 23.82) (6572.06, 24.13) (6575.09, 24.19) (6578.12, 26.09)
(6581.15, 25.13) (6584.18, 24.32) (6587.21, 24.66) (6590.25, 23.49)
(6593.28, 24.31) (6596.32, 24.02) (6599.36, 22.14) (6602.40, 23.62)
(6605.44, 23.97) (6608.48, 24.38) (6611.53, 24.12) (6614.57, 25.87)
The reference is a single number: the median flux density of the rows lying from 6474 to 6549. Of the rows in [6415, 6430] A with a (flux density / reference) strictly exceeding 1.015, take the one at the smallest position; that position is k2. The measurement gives 6416.55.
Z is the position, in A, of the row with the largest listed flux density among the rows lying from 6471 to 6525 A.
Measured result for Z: 6517.81 A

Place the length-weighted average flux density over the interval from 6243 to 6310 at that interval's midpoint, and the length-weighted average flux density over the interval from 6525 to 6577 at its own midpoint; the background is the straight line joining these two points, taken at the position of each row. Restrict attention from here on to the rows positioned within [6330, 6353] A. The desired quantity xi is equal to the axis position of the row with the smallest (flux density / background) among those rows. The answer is 6343.10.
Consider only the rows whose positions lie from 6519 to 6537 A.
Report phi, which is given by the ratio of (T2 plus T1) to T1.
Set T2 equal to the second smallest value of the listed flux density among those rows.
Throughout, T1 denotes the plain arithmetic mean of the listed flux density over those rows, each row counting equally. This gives 1.98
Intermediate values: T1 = 24.3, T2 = 23.87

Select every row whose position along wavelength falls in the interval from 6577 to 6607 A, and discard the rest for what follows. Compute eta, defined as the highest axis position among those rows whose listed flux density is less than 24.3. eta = 6605.44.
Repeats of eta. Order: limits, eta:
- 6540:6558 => 6553.93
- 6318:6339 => 6337.26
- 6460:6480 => 6478.91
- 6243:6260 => 6258.95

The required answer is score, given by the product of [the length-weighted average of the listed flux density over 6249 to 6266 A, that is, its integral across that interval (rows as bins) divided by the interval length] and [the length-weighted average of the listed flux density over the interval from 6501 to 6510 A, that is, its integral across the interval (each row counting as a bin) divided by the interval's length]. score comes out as 619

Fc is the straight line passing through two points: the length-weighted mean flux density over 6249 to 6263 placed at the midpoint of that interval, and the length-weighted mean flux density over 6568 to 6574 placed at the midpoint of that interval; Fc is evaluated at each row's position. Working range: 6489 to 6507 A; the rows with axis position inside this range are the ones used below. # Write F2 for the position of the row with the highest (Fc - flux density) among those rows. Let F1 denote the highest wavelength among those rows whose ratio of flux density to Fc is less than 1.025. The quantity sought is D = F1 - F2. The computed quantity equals 9.0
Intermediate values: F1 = 6502.82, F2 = 6493.84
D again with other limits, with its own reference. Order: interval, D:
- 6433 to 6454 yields 14.8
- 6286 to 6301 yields 0.0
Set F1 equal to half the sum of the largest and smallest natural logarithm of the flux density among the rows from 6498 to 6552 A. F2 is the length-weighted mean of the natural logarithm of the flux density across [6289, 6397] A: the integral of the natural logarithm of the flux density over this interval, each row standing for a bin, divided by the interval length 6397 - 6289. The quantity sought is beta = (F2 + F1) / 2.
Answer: 3.21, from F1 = 3.213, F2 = 3.200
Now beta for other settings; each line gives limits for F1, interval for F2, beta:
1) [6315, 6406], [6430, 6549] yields 3.19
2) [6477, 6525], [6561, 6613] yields 3.19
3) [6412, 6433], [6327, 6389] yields 3.19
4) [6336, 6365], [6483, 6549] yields 3.20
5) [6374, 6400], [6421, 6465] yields 3.18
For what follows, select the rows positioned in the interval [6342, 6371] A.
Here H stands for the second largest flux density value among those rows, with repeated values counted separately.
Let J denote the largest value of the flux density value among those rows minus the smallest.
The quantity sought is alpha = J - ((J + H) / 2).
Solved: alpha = -11.2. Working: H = 25.87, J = 3.52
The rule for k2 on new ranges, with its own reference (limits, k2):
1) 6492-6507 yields 6499.83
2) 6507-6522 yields 6508.81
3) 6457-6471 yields 6458.05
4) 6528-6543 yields 6532.84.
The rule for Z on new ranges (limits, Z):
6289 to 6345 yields 6340.18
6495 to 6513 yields 6499.83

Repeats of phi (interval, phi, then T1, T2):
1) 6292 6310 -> 1.95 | 24.5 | 23.22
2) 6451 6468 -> 1.96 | 24.3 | 23.32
